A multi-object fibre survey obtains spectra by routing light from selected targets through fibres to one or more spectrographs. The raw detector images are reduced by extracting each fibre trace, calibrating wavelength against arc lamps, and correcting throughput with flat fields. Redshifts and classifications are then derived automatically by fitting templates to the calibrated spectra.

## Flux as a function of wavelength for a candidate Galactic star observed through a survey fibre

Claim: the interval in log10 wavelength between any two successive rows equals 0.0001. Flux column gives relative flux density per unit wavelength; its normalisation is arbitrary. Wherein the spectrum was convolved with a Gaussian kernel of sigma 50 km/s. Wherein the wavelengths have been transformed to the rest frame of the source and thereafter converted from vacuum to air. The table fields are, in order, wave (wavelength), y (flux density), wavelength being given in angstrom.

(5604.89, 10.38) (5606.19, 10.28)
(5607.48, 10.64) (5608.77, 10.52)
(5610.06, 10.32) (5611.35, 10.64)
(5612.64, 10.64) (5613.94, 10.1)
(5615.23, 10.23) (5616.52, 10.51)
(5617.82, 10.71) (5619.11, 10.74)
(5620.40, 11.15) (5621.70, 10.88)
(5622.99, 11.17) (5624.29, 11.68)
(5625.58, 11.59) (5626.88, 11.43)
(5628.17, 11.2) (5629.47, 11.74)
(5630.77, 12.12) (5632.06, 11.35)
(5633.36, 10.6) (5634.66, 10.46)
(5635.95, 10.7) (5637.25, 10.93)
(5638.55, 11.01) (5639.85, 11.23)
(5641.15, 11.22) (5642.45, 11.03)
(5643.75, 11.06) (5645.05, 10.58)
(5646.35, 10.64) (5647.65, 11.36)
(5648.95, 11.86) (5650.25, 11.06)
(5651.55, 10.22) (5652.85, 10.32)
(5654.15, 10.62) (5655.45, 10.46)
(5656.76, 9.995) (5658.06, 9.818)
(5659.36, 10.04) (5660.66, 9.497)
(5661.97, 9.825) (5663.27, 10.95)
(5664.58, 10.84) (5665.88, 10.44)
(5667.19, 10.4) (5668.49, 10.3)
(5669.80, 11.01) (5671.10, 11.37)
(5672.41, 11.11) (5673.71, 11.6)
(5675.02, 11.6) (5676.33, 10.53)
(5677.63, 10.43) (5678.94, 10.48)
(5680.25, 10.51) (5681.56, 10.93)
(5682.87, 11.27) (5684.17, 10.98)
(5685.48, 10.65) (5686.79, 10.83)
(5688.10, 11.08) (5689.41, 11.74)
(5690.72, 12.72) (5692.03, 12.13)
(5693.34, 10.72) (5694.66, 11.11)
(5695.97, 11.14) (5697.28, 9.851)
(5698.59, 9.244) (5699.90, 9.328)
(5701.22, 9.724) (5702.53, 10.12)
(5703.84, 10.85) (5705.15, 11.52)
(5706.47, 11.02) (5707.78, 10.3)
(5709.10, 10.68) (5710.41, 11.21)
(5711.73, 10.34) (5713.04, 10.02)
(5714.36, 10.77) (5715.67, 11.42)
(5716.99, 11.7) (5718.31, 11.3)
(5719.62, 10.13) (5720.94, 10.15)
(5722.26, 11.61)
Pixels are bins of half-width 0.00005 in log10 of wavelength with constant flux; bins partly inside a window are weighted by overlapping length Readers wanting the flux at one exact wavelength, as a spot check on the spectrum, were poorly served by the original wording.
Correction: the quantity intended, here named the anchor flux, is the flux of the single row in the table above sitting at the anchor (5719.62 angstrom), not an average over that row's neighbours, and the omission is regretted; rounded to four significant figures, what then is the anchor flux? 10.13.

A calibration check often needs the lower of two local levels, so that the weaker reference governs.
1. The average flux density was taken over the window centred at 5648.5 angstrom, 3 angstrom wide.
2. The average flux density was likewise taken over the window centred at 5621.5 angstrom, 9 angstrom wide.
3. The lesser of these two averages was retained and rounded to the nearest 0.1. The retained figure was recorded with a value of 11.1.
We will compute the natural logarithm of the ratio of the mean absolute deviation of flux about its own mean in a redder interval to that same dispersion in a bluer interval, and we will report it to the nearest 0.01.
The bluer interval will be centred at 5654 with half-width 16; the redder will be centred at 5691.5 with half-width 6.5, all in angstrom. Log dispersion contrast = 0.28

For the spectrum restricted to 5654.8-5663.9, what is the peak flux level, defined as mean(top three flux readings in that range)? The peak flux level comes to 10.5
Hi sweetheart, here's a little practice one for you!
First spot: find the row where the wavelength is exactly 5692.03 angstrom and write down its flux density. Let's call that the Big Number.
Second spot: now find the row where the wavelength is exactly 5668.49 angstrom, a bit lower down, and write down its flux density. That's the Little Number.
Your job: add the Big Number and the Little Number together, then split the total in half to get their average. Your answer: 11.2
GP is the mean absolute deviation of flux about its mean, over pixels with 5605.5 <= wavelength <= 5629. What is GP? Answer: 0.39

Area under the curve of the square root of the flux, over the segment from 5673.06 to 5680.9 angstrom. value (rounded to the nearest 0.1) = 25.8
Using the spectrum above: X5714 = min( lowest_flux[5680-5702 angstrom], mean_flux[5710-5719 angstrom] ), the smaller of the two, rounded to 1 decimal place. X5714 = 9.2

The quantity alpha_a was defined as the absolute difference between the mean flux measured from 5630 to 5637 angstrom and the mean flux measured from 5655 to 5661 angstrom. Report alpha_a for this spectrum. 1.1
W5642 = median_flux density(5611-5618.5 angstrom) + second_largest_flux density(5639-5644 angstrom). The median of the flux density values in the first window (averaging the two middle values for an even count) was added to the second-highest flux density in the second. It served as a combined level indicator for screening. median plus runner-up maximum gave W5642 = 21.8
